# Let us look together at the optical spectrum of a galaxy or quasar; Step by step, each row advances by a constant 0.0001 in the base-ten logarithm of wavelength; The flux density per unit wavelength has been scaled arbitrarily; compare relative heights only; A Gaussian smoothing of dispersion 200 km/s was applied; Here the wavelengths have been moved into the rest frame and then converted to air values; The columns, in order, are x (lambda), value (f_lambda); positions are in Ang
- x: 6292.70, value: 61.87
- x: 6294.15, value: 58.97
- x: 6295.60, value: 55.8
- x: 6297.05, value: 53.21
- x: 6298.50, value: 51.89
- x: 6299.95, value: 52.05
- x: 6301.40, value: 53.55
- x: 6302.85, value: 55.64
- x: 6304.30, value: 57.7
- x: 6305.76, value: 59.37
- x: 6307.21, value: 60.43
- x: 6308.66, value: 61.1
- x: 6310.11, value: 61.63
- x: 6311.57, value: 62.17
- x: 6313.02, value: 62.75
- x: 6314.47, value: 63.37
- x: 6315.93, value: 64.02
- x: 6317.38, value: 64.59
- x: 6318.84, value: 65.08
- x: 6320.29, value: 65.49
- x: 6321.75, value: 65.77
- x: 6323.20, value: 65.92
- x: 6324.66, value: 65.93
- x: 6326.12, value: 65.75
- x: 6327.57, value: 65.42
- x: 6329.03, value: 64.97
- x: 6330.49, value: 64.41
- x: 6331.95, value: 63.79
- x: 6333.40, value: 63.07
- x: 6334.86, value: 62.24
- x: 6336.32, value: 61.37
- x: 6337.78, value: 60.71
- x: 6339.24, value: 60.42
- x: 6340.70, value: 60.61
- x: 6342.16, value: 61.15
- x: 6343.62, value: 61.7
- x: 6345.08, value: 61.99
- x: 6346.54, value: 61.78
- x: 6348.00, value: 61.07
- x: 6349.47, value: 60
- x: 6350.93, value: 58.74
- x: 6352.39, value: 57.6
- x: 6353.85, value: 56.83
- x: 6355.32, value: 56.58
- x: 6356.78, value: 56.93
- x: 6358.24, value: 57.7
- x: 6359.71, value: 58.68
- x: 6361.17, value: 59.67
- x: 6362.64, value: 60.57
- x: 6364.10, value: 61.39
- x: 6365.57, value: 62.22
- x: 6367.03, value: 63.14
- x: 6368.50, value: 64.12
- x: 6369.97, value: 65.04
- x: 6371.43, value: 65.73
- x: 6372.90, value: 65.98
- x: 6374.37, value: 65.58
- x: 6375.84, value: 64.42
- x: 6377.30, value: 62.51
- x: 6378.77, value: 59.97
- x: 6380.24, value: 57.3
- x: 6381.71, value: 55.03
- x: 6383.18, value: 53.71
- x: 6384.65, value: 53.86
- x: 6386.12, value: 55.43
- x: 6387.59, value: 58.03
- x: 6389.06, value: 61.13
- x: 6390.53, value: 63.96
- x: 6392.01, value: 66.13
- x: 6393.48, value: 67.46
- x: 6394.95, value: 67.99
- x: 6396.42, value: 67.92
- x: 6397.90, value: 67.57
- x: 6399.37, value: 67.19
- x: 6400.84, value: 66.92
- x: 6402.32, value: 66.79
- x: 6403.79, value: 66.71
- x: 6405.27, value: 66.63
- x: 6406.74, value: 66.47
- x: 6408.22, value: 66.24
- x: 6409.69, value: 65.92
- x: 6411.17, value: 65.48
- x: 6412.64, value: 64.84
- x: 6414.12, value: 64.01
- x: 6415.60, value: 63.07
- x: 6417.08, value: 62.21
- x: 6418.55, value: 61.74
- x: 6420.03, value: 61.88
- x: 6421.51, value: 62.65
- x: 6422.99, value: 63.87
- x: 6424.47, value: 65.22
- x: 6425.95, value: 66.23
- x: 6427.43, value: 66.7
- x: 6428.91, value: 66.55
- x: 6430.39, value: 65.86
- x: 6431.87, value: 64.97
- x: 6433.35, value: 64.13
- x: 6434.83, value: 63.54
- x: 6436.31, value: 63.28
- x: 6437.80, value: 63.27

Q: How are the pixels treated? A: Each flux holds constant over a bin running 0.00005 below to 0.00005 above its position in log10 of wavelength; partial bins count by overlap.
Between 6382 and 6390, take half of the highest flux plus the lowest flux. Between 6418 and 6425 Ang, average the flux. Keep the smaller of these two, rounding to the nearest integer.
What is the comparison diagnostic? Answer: 57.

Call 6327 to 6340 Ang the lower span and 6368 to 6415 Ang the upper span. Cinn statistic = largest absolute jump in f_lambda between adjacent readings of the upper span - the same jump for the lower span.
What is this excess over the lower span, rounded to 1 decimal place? 2.2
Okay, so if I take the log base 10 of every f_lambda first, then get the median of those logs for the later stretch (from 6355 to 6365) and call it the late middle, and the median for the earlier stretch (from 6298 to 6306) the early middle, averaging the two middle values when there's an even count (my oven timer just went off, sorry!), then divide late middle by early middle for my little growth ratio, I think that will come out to 1.02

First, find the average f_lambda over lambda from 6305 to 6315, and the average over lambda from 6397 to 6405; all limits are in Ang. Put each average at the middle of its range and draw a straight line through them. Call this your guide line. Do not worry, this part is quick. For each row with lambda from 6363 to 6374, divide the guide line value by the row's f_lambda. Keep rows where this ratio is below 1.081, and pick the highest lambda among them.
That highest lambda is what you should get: 6372.90 Ang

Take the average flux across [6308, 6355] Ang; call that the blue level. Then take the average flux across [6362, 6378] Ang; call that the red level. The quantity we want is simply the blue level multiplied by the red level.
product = 3984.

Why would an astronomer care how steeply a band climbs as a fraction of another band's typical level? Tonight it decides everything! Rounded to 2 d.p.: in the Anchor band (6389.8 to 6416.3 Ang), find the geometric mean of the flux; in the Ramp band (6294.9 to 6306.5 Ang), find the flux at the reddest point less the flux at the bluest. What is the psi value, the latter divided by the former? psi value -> 0.05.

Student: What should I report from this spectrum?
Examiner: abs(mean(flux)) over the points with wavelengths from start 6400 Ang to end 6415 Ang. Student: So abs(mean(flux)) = 66.0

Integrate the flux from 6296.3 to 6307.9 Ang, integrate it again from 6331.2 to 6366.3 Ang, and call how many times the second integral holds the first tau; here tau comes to 3.3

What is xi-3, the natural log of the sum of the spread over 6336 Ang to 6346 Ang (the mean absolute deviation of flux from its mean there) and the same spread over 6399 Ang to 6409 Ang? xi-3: -0.36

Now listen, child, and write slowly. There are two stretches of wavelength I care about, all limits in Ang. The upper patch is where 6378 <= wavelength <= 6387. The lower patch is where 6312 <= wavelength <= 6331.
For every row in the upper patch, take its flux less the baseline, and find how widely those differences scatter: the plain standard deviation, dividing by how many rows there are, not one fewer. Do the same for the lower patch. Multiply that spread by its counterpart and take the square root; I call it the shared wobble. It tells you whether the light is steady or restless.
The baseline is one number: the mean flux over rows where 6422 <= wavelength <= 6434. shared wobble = 1.5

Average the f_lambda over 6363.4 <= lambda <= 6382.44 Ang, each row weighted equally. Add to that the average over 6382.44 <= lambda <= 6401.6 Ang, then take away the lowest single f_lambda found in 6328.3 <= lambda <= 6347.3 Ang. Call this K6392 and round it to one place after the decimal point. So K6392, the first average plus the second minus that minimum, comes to 64.9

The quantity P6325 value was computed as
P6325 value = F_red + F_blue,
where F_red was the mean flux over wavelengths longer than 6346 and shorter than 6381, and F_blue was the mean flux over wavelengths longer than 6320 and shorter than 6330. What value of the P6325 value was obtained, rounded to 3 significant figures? 127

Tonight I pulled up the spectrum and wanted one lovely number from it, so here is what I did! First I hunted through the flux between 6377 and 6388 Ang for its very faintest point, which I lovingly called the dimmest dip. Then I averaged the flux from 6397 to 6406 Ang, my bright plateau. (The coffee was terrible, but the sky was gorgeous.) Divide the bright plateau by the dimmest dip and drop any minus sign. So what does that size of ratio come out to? 1.25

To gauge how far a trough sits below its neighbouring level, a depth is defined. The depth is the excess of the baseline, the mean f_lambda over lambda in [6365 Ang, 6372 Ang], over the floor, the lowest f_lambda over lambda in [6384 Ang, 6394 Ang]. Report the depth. 10.2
